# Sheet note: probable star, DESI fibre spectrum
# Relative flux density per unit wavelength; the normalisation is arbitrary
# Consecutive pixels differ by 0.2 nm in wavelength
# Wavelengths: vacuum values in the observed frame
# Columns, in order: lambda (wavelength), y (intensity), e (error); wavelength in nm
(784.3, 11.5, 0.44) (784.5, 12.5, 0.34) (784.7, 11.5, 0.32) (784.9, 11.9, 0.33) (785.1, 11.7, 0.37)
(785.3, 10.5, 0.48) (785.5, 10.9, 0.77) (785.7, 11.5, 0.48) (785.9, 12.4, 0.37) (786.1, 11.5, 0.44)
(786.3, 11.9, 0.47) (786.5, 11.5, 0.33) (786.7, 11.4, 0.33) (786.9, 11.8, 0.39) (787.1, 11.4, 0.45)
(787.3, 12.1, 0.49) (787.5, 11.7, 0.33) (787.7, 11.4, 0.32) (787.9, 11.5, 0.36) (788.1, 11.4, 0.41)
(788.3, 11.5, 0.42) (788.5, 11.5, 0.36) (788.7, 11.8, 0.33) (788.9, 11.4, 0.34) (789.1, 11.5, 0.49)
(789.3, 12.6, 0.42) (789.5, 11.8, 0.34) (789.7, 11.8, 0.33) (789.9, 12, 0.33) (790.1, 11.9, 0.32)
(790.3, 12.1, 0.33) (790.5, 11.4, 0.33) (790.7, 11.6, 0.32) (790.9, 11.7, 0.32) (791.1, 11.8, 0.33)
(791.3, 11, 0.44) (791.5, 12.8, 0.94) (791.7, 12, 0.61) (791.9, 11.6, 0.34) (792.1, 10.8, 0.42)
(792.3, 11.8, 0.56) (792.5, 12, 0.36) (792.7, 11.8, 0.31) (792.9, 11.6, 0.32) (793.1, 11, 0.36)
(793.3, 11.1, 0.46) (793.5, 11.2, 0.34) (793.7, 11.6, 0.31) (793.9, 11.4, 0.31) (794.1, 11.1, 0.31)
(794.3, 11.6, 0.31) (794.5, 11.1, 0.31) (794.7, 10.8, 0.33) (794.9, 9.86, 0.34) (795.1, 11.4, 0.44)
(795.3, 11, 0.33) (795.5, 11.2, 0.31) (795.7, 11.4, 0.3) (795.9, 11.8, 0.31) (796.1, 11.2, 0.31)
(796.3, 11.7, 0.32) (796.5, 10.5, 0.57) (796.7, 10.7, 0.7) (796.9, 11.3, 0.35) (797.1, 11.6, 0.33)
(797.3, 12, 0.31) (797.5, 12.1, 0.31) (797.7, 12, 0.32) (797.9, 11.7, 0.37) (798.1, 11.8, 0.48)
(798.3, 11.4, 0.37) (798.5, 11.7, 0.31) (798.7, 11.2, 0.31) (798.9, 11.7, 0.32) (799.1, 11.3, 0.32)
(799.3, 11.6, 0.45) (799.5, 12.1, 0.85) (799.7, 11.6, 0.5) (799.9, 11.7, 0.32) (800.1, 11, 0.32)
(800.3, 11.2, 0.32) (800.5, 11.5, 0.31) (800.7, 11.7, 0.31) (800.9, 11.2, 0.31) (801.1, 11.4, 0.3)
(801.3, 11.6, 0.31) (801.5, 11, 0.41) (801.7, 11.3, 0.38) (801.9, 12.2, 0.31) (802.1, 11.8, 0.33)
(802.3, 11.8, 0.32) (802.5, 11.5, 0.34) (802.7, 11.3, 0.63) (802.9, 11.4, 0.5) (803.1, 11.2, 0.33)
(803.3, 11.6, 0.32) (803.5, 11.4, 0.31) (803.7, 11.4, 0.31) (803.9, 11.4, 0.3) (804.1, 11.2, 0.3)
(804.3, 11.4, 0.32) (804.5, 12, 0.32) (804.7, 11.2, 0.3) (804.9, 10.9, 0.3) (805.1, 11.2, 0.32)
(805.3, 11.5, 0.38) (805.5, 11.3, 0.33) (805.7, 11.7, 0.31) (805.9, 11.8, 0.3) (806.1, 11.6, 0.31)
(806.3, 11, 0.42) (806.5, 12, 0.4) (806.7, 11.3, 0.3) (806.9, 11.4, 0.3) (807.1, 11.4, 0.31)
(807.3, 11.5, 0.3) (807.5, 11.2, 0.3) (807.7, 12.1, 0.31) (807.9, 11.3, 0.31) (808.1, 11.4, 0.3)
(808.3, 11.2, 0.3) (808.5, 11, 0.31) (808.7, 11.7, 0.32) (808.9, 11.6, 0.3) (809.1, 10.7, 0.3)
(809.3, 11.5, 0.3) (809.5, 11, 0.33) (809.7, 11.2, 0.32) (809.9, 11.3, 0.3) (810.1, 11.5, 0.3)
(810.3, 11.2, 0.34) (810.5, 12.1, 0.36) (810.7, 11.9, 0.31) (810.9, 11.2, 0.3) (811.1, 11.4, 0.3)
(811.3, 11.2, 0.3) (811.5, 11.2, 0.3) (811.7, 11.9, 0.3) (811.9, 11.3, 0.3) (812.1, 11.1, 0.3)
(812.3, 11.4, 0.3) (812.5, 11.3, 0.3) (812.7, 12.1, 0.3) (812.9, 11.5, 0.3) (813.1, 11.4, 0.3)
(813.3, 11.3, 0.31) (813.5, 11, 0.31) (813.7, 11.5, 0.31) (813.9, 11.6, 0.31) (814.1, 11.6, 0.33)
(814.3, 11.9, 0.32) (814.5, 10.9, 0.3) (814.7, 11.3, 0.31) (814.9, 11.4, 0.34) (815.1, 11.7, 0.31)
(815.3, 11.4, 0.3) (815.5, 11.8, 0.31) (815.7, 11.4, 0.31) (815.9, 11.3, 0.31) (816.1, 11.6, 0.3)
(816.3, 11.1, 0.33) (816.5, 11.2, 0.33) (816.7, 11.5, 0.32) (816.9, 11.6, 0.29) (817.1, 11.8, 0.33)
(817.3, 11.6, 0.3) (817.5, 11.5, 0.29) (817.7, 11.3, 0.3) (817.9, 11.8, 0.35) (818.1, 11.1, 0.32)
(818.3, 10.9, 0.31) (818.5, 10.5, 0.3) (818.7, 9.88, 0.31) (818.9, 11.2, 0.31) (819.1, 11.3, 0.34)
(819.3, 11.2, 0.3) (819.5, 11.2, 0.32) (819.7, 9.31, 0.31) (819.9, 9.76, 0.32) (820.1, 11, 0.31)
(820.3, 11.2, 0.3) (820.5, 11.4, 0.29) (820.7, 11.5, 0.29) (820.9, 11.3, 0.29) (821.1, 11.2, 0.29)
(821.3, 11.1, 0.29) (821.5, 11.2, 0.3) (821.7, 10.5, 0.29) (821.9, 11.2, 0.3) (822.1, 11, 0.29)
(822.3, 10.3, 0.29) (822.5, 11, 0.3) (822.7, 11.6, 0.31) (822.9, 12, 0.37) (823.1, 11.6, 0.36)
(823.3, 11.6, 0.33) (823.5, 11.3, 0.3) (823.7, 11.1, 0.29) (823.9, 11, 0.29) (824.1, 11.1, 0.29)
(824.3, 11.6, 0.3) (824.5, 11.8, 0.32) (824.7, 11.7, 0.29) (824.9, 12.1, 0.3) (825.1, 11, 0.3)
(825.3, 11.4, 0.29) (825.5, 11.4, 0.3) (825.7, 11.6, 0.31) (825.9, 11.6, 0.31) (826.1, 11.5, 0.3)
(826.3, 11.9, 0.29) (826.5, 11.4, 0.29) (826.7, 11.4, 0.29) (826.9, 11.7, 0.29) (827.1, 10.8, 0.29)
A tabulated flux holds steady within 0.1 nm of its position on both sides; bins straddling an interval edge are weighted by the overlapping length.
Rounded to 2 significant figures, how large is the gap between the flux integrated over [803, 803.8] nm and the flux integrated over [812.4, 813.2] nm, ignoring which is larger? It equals 0.14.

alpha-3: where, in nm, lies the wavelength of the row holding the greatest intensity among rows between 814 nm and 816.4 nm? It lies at 814.3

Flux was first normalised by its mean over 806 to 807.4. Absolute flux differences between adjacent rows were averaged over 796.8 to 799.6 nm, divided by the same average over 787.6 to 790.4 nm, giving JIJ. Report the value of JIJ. 1.20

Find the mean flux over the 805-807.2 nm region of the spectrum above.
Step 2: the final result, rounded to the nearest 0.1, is 11.5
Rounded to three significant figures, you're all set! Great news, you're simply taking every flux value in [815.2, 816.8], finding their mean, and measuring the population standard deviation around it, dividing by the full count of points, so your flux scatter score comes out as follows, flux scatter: 0.209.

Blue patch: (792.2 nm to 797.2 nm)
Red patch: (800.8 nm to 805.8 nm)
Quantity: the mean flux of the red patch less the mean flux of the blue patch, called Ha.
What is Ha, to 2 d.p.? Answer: 0.17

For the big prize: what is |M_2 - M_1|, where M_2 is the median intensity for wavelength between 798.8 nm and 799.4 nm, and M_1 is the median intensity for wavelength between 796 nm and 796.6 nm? 0.40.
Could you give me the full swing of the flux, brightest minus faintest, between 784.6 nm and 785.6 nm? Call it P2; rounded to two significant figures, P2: 1.4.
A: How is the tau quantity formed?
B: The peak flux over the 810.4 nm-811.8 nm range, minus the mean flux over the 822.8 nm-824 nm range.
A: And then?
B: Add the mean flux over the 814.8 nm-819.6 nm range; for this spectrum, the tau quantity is 12.0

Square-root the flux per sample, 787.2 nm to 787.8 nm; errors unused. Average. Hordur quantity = 3.43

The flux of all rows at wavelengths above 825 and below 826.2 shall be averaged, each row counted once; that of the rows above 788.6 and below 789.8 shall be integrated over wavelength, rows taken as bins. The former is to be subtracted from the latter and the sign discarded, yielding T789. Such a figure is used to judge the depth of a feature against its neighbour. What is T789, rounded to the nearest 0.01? 2.76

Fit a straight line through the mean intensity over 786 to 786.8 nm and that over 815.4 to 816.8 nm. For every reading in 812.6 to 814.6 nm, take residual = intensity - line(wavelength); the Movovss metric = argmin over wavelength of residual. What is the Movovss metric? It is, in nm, 814.5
